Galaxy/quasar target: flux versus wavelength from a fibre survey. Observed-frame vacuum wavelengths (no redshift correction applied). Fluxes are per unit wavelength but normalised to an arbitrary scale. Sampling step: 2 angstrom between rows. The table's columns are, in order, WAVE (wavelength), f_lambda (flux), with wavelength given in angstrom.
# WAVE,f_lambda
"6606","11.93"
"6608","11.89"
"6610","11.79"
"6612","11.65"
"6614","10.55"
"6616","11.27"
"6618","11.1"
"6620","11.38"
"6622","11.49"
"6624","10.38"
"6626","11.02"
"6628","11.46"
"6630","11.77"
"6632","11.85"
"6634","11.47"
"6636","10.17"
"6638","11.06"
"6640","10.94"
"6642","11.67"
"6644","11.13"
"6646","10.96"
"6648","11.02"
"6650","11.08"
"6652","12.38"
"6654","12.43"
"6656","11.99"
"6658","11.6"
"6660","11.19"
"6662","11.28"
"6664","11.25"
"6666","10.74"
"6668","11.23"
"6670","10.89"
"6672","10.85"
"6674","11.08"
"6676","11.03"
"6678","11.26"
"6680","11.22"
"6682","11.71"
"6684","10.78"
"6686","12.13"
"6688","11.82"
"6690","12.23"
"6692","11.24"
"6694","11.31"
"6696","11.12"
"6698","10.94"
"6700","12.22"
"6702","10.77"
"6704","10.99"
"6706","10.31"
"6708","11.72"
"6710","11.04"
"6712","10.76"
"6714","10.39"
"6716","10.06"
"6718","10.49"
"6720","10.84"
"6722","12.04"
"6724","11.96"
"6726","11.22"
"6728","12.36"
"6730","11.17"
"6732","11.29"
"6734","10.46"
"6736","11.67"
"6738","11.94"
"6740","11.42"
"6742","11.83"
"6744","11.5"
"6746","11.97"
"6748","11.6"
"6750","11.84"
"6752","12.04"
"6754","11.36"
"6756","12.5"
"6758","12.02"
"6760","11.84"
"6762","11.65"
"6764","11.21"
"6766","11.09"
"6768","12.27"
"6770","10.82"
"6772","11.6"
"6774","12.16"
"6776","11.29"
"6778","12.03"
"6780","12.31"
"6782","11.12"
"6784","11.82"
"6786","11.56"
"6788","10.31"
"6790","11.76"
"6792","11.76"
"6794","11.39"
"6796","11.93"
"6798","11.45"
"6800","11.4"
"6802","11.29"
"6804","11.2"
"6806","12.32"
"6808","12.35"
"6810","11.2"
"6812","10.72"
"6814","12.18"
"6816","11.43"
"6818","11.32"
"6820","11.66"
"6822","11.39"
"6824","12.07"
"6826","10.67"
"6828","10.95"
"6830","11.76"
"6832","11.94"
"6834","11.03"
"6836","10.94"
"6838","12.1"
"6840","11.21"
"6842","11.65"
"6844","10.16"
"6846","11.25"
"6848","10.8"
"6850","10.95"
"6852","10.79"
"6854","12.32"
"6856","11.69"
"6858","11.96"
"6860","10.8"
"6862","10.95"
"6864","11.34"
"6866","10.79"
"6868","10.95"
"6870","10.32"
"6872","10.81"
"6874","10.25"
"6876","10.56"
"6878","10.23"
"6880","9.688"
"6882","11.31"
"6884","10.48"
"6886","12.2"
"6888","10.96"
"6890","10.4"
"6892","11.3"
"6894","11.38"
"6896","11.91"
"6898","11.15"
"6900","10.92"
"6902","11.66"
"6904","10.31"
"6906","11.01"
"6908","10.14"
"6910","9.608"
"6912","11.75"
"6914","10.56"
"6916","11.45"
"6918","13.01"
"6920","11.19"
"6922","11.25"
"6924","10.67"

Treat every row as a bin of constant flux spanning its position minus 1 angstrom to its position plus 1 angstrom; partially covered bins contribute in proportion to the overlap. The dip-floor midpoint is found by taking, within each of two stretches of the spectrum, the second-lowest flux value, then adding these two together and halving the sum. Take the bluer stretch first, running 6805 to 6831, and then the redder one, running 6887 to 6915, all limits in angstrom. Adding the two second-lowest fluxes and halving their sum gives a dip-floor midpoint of 10.4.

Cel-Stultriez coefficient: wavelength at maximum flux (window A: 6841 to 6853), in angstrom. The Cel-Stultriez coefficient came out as 6842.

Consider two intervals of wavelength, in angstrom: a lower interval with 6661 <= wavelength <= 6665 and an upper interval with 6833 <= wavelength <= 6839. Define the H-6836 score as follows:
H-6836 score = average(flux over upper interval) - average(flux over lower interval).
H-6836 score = 0.1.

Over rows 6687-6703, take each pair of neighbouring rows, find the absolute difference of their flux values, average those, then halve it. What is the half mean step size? 0.33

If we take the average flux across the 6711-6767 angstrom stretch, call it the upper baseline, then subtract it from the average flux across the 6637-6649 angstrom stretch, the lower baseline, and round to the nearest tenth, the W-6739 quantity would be -0.3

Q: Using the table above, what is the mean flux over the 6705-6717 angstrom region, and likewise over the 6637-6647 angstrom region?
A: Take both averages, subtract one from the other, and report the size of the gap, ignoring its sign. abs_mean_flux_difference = 0.44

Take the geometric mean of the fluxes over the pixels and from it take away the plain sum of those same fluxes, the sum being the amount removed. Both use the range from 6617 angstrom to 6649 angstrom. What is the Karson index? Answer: -168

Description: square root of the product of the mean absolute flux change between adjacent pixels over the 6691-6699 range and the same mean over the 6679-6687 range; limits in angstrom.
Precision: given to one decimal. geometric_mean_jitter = 0.4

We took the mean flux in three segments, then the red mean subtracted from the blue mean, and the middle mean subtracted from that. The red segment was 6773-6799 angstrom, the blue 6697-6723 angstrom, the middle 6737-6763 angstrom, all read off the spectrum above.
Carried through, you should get -12.4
